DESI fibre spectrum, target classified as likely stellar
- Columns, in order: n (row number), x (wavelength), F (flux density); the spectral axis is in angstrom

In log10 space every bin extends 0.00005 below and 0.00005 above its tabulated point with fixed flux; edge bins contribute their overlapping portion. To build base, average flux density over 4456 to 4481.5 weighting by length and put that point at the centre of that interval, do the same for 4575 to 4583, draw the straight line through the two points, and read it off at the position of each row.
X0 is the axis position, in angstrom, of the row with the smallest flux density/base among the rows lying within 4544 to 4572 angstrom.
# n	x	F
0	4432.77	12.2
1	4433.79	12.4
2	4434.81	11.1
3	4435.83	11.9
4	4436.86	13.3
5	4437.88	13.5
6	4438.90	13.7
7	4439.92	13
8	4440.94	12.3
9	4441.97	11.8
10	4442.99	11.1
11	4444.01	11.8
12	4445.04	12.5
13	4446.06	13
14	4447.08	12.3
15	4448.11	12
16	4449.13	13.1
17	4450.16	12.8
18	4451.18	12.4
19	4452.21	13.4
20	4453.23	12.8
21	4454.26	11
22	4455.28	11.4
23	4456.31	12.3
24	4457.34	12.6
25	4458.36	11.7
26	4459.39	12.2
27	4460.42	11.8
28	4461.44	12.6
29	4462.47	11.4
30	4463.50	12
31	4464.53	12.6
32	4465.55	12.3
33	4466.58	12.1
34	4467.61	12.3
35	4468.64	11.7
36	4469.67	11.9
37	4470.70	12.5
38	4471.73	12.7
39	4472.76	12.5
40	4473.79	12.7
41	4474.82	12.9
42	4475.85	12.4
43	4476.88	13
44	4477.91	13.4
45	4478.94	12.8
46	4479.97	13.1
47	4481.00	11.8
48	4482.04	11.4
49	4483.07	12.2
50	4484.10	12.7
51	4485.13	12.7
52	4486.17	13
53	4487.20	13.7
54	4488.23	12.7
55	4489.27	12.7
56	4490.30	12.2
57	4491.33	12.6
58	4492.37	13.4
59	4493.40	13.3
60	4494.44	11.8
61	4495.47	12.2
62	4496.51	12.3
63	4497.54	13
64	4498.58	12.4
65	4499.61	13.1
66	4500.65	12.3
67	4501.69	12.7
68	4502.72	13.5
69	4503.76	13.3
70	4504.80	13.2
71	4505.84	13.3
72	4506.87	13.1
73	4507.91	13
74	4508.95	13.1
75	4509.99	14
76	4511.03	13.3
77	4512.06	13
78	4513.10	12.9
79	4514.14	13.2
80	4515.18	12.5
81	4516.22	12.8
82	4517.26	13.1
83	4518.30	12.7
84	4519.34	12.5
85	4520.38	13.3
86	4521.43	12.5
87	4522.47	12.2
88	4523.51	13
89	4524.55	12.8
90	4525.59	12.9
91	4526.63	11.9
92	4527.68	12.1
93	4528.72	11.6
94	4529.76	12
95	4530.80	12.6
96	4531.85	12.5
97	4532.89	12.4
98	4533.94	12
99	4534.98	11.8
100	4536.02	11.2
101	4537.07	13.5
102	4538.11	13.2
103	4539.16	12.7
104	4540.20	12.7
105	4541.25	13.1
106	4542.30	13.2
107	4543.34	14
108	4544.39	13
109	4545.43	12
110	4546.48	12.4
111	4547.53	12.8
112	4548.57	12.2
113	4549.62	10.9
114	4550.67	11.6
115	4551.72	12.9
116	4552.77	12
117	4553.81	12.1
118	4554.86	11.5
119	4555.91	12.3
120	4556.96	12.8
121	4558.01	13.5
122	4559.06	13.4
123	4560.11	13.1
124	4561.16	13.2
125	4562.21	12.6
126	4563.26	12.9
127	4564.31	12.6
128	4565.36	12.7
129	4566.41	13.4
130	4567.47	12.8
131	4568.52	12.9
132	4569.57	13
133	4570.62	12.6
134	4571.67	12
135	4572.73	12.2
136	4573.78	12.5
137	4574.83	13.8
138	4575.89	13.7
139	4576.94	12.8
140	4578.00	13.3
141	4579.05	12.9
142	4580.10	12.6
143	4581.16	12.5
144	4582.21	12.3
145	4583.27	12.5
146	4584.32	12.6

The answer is 4549.62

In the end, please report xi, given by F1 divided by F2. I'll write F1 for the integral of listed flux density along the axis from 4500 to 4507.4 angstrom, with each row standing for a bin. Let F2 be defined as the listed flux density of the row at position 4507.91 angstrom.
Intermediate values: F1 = 97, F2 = 13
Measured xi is 7.4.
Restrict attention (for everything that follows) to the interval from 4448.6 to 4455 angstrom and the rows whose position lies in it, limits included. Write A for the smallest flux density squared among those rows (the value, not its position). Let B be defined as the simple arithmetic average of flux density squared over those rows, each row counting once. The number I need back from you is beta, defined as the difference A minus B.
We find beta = -38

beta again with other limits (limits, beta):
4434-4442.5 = -36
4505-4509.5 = -3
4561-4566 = -5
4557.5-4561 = -6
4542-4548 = -23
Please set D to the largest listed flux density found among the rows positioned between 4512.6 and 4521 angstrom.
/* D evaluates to 13.3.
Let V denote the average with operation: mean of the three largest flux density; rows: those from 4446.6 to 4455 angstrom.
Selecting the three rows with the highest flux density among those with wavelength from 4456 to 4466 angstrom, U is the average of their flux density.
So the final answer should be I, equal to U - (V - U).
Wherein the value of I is 12.1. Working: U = 12.6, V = 13.10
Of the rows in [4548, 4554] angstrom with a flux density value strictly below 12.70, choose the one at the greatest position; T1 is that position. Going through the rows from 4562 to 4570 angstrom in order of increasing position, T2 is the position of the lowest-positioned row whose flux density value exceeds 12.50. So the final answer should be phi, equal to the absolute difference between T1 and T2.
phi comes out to 8.4 angstrom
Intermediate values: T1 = 4553.81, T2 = 4562.21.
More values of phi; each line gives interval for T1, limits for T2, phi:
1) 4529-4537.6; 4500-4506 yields 34.3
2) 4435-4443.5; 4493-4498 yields 50.4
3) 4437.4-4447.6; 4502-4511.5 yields 55.6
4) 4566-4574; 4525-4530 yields 48.2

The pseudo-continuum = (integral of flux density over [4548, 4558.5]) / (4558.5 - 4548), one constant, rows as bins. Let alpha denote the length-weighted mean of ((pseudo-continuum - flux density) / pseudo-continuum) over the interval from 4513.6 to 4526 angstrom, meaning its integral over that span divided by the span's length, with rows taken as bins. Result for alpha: -0.050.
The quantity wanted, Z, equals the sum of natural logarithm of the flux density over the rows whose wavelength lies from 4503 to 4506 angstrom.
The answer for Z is 7.76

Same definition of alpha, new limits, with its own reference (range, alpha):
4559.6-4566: -0.056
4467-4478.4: -0.029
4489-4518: -0.059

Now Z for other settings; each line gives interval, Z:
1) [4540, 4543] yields 7.69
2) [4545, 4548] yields 7.55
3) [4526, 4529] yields 7.42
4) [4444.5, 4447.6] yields 7.60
